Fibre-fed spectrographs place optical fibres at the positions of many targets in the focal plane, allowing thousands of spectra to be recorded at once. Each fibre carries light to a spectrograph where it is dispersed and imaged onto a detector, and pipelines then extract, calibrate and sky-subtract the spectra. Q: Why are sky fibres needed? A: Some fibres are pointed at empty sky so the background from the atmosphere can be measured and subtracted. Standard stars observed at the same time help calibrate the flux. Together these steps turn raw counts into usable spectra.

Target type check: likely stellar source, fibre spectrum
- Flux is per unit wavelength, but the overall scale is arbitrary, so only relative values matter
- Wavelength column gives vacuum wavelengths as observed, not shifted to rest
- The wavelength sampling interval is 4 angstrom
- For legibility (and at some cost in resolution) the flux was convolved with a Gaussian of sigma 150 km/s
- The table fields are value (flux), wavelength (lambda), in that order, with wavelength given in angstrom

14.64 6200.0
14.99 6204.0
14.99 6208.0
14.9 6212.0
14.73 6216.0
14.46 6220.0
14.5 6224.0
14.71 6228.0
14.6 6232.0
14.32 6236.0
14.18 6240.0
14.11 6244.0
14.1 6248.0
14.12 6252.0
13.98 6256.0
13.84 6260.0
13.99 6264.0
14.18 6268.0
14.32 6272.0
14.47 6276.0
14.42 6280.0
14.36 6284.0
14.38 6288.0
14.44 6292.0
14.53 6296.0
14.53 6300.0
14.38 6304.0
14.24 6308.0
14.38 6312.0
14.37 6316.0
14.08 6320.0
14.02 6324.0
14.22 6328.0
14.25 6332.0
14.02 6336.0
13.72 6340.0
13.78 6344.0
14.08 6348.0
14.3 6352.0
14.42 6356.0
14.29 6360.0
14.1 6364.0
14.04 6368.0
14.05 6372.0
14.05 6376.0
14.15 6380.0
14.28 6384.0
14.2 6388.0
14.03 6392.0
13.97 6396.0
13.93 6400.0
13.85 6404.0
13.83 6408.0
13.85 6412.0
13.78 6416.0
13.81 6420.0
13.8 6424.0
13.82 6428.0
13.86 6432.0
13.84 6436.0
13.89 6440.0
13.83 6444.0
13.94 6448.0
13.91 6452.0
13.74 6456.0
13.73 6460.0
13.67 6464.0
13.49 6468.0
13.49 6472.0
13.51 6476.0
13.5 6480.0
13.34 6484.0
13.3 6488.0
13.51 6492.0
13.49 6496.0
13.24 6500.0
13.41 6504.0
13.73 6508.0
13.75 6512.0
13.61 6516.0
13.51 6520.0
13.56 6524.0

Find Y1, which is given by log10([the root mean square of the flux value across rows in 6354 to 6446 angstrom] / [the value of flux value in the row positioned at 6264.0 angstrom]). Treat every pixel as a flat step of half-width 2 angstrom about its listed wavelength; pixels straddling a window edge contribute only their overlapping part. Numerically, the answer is 0.000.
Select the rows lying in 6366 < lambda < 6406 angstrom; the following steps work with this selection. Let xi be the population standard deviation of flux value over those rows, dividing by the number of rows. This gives 0.12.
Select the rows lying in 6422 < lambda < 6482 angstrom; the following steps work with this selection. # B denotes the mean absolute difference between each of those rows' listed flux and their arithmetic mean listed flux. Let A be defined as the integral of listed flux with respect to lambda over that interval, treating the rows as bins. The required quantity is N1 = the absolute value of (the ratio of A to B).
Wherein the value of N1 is 6071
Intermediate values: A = 824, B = 0.136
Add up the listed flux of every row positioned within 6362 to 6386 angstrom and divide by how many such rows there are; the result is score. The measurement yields 14.1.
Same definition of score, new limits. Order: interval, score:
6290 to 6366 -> 14.2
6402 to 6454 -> 13.8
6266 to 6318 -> 14.4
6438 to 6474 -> 13.7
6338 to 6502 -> 13.8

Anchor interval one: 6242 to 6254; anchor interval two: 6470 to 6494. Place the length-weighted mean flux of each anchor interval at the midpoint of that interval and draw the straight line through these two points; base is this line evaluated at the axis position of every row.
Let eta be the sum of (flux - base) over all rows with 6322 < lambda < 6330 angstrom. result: 0.47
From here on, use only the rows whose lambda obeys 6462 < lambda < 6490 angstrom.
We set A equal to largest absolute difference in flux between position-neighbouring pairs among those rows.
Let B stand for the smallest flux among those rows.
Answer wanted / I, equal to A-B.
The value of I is -13.1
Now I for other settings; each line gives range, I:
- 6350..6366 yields -13.9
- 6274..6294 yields -14.3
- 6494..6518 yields -12.9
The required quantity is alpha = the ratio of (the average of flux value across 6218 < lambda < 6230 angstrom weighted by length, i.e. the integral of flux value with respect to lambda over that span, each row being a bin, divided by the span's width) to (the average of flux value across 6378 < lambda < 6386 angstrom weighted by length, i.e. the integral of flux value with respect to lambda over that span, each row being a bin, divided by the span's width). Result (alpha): 1.02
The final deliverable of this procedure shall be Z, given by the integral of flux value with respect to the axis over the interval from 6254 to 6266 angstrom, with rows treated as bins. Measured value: 167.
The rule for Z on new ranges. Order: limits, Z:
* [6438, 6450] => 167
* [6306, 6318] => 172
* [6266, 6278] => 172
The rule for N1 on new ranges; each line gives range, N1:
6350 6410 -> 6073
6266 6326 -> 7503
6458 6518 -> 6759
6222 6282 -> 4144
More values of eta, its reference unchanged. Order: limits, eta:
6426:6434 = 0.50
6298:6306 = 1.00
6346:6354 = 0.74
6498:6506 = -0.12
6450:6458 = 0.61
